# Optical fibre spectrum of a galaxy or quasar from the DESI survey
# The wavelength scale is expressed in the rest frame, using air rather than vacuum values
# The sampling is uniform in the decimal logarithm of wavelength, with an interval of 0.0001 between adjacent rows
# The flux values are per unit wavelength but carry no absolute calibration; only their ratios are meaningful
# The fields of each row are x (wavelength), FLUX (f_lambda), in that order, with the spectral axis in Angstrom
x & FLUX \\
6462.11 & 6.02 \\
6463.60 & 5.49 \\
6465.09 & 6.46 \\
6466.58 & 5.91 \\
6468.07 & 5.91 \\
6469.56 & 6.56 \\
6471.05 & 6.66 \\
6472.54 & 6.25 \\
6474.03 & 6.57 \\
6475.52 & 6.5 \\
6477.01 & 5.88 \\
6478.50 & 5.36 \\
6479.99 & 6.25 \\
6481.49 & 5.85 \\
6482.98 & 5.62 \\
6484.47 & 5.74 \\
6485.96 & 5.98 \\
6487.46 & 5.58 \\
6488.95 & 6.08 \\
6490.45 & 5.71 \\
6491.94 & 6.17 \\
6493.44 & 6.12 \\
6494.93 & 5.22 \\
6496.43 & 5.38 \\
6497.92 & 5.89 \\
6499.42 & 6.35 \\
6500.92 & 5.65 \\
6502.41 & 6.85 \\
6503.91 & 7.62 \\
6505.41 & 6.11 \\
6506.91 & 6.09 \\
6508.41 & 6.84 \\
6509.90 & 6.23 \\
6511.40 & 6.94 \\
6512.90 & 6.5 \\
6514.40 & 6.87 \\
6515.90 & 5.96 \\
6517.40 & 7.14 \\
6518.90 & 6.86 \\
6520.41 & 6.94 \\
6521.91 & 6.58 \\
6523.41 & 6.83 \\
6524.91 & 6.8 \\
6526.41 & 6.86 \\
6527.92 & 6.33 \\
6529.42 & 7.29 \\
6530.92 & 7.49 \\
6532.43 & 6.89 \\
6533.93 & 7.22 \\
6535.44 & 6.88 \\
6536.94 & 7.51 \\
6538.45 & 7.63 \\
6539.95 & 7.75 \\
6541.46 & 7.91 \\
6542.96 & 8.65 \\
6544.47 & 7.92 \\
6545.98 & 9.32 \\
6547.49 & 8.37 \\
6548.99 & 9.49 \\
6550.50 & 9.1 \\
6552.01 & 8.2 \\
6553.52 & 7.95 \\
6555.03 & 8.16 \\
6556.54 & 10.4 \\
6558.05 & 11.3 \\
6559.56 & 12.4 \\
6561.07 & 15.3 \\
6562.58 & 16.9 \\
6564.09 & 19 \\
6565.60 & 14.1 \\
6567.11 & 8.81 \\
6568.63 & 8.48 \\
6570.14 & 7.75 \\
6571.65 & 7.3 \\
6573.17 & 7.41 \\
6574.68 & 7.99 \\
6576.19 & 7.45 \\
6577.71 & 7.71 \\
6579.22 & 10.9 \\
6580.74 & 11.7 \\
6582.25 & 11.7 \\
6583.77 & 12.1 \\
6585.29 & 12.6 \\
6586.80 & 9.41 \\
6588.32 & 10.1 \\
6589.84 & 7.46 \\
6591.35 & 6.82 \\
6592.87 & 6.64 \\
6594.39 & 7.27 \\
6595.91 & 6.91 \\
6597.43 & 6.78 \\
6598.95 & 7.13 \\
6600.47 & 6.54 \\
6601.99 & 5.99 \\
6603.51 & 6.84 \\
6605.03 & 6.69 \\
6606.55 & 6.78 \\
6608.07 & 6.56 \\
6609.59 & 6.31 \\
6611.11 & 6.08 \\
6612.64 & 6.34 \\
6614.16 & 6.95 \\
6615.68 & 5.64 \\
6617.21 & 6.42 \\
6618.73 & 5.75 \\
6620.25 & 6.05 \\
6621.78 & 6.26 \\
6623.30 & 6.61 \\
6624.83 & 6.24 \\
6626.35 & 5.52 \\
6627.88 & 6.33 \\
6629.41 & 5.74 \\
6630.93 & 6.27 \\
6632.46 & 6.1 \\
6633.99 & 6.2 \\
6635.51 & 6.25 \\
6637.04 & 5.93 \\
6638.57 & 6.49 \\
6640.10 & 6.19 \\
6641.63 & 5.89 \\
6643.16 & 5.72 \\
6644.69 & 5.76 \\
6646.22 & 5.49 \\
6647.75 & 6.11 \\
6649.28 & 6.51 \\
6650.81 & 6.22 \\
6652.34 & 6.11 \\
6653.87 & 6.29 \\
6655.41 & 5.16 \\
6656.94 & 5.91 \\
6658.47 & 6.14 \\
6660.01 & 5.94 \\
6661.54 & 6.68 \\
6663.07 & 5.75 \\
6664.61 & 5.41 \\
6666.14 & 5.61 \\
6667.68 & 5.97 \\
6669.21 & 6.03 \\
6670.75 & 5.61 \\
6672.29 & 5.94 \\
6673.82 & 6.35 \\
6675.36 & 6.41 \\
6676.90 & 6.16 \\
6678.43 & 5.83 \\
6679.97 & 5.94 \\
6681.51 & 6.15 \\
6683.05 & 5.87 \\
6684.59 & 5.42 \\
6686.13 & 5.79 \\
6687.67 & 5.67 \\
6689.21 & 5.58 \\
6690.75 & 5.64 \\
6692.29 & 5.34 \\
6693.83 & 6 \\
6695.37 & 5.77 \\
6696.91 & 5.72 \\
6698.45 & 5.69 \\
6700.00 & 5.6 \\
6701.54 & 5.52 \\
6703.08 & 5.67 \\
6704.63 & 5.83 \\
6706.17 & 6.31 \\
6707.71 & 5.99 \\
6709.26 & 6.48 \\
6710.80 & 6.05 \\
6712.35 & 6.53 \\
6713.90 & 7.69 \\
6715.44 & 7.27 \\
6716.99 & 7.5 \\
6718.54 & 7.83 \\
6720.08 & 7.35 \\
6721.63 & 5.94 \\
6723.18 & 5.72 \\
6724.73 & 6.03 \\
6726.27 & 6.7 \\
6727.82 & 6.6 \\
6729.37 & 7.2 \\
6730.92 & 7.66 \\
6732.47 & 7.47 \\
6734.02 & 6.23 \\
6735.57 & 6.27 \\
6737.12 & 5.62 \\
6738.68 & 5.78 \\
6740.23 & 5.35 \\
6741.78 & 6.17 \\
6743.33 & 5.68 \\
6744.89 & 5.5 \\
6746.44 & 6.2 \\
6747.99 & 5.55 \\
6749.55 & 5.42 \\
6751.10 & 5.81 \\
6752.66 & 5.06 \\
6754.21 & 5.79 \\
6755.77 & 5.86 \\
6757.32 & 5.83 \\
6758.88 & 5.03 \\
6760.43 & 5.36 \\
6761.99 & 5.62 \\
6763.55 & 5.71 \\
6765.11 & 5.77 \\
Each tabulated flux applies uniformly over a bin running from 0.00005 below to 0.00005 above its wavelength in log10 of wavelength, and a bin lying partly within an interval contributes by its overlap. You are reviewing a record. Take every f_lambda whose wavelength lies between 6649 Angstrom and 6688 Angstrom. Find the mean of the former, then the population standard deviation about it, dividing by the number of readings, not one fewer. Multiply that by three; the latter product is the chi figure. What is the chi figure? 1.0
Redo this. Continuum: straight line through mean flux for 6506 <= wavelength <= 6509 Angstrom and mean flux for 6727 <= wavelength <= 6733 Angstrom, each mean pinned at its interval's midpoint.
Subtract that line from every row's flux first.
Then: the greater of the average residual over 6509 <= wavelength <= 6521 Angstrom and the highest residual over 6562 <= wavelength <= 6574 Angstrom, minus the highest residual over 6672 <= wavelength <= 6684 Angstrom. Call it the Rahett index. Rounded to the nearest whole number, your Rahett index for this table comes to 13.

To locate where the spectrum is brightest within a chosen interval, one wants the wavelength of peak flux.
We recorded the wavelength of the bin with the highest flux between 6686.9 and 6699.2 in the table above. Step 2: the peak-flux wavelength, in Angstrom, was 6693.83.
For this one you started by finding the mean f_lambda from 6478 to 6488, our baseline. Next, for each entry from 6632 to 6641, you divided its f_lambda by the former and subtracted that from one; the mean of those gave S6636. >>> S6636 -0.07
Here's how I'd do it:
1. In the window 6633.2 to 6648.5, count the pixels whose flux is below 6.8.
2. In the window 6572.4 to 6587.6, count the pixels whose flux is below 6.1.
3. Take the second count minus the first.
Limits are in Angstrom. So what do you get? -10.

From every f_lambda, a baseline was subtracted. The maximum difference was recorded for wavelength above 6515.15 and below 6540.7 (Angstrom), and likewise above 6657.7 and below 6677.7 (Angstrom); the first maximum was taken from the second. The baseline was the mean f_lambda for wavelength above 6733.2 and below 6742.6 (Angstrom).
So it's -1.1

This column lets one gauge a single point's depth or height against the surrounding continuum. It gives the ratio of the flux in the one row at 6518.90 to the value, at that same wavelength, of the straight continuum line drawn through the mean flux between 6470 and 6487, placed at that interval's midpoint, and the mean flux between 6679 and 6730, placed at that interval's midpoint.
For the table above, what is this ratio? 1.13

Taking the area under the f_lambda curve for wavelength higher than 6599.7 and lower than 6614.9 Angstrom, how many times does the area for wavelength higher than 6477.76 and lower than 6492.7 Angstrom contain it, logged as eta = 0.88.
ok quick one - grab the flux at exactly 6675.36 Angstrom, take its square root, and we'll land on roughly 2.53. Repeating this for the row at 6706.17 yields 2.51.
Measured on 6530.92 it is 2.74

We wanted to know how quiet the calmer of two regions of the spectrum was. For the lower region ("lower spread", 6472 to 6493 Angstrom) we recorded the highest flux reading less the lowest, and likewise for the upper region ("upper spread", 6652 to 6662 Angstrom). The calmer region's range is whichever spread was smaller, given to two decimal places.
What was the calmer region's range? 1.21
